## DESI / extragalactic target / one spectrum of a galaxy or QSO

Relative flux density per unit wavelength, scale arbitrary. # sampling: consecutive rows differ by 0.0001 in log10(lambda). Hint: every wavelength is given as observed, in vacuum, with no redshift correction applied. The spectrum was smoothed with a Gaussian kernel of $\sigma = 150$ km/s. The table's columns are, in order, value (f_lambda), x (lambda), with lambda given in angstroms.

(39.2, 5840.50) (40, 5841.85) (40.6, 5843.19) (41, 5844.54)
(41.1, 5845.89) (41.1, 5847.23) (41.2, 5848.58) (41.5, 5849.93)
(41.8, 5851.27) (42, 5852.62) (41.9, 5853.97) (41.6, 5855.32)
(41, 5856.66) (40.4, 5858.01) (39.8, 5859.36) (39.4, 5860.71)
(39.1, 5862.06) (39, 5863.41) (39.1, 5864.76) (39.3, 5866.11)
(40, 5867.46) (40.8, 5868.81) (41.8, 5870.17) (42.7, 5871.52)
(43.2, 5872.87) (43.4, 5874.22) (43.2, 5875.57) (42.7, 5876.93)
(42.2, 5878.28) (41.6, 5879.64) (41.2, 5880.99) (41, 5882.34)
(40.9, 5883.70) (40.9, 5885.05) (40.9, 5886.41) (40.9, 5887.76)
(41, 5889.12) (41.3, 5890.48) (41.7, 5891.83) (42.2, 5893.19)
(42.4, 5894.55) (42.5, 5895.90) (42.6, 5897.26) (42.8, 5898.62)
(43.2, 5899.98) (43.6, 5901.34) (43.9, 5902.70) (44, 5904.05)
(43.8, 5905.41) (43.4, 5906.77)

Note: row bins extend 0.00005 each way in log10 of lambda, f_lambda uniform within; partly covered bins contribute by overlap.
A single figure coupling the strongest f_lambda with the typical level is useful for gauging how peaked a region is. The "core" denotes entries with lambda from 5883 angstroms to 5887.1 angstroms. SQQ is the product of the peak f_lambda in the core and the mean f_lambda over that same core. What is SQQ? 1673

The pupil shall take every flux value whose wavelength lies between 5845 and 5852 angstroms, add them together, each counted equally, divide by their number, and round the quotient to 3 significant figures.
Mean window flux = 41.3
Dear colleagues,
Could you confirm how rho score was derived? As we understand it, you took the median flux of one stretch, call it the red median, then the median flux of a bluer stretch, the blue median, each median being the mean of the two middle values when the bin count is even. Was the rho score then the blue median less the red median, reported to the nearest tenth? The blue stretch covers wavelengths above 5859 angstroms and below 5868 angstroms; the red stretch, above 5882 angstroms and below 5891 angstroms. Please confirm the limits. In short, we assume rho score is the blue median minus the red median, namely -1.6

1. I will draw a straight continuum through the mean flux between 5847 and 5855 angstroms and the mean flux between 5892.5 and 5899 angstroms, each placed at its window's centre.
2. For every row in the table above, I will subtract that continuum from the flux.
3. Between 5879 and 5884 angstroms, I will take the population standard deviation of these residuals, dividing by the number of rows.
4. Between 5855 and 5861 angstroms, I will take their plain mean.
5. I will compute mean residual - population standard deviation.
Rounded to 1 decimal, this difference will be -1.6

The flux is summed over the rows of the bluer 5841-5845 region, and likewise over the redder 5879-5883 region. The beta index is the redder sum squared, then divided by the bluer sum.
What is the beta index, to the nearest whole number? 126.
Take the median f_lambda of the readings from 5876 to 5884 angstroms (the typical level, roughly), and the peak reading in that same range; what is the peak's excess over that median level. 1.3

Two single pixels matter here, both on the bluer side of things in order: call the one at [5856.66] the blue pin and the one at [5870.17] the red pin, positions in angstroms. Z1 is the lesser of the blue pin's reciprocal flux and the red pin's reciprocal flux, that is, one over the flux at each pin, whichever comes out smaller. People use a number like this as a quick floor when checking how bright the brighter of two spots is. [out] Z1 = 0.0239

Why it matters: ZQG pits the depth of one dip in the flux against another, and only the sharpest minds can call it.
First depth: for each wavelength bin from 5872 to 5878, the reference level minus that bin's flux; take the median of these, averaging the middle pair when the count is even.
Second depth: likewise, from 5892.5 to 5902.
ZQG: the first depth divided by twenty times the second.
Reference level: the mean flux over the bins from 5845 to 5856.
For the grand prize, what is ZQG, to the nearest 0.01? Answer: 0.08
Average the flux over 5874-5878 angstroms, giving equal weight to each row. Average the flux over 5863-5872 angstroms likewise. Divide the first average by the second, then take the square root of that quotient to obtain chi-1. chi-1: 1.03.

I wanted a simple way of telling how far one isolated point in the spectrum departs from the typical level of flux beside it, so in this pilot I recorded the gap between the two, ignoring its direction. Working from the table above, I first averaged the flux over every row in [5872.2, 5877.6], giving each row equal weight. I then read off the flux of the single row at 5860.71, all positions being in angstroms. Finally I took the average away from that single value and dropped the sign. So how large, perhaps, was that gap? 3.7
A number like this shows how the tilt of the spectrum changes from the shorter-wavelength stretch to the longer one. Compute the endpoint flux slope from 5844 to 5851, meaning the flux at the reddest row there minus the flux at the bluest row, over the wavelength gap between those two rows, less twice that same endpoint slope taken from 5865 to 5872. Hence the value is -1.2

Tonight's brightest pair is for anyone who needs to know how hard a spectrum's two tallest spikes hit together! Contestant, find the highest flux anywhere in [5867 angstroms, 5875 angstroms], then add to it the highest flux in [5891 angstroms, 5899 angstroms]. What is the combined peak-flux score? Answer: 86.2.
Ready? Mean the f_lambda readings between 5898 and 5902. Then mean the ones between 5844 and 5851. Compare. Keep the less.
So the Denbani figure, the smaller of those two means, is 41.2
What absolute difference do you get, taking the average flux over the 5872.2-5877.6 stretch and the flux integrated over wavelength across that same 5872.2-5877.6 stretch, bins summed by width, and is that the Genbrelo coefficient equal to 190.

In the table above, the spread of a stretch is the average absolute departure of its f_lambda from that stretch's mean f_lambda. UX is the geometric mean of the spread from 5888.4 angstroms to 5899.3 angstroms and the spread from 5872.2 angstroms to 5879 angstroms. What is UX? 0.46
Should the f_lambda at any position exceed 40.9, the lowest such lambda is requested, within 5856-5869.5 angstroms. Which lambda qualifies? 5856.66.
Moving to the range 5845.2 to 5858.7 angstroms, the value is 5845.89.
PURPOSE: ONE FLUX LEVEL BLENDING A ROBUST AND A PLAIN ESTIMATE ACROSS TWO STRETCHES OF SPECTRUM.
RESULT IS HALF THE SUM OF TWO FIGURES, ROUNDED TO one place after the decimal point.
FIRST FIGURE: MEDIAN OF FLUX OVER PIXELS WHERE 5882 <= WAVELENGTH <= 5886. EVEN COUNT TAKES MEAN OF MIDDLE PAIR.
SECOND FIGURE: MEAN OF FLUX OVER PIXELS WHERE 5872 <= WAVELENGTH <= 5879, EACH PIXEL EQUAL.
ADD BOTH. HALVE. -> 41.9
